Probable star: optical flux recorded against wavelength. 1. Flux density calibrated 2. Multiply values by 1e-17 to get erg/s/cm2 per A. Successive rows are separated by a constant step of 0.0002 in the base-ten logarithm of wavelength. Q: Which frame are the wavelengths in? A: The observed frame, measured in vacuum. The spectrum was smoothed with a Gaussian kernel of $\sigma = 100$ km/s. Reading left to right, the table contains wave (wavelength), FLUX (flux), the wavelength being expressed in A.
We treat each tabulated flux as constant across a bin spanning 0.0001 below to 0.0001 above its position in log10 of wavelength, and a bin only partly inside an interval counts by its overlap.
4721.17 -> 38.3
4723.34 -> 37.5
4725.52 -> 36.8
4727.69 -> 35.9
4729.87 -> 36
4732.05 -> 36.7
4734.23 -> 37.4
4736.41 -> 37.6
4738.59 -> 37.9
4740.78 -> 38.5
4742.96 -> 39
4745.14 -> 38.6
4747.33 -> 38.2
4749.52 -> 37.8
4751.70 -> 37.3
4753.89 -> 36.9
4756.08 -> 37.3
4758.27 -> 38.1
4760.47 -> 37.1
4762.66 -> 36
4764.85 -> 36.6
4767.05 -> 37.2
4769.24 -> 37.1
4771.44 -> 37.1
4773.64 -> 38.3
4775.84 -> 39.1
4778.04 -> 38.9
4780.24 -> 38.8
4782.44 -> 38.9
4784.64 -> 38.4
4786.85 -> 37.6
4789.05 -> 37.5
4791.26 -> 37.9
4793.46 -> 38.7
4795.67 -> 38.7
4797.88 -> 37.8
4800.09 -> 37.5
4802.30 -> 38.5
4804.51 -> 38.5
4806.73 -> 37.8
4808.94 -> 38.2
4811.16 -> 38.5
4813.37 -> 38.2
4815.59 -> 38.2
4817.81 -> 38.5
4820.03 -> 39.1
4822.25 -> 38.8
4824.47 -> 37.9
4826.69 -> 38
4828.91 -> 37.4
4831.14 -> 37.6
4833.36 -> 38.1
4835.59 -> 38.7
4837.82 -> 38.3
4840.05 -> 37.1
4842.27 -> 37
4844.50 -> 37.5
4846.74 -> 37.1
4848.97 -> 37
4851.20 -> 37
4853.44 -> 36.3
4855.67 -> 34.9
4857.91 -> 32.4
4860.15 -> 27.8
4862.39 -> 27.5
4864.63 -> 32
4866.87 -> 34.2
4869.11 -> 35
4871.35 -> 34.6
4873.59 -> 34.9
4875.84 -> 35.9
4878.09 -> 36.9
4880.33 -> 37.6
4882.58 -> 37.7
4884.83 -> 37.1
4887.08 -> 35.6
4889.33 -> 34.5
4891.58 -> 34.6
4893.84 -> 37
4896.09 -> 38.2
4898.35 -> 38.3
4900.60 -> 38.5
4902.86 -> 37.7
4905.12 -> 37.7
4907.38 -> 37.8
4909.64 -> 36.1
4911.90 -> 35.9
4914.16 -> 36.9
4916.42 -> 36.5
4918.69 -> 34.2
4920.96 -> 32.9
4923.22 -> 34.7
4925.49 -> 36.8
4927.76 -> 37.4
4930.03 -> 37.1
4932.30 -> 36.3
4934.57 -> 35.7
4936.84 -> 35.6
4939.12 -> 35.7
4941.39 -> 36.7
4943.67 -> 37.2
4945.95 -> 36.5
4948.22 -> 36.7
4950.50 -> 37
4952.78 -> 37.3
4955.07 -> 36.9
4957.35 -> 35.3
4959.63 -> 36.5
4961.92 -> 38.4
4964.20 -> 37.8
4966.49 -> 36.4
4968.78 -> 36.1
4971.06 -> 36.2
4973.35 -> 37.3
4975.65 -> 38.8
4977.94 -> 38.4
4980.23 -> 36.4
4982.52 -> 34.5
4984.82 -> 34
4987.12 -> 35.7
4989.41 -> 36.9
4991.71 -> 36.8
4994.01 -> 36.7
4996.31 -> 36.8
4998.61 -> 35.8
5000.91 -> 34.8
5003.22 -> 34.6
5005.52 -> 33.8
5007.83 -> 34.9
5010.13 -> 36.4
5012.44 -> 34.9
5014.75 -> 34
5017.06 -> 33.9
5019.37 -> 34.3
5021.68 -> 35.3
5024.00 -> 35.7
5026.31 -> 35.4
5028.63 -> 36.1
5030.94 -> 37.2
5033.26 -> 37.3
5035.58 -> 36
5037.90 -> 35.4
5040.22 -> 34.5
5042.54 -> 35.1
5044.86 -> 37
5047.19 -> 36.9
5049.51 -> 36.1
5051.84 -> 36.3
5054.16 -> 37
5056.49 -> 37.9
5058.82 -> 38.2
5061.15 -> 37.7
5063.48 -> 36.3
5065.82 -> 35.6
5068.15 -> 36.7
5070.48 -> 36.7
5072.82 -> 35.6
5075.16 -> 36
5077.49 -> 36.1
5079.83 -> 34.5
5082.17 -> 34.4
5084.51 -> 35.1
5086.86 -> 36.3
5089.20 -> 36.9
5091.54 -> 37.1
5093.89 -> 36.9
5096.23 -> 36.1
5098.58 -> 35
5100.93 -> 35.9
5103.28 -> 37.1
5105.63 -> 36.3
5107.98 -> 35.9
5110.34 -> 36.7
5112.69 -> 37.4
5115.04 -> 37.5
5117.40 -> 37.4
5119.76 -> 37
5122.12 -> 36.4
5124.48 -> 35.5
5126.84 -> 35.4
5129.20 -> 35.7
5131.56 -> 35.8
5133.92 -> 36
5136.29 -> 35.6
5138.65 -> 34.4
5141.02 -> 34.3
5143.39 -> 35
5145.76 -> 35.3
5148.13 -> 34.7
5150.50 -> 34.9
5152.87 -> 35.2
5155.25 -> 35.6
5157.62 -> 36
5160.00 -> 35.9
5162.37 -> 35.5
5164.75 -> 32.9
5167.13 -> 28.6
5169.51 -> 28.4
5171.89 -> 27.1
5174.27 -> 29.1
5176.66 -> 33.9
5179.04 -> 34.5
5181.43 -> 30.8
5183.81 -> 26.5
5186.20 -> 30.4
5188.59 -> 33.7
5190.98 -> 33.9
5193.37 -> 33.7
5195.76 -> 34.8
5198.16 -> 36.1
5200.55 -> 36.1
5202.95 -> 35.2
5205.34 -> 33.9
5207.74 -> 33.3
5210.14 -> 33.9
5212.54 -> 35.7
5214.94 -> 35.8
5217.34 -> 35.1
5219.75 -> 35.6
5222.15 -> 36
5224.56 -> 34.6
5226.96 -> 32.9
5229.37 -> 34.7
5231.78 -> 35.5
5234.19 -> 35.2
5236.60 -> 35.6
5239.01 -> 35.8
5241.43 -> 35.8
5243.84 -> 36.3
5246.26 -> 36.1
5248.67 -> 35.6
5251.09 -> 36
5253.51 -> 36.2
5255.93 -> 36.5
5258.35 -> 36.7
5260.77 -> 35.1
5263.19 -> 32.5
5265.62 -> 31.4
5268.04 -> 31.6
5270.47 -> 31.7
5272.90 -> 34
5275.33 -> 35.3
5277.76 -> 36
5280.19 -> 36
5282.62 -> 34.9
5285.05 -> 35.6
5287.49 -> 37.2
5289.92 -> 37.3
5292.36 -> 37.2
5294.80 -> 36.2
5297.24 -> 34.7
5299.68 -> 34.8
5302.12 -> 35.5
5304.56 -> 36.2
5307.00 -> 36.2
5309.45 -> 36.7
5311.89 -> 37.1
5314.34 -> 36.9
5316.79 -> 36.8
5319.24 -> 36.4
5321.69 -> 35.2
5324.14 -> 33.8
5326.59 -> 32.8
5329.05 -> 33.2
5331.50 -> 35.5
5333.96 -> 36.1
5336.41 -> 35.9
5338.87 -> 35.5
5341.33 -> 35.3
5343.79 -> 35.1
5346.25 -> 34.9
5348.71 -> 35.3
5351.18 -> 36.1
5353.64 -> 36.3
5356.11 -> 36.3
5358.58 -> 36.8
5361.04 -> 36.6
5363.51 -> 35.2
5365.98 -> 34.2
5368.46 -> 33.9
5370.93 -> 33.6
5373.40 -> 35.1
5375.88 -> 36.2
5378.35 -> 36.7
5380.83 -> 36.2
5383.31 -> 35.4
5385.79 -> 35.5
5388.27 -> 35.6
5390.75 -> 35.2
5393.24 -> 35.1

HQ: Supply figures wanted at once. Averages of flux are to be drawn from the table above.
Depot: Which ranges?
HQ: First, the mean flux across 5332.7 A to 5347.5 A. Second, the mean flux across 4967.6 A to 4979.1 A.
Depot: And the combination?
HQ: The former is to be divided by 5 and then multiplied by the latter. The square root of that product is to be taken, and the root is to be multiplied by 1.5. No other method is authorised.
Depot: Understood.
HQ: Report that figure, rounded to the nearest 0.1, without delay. 24.4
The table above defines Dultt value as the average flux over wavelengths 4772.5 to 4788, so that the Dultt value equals 38.6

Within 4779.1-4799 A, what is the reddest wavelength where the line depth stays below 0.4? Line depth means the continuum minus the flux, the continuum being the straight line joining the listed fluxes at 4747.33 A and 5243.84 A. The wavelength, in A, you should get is 4797.88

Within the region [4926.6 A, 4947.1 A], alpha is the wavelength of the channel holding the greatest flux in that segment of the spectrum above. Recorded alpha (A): 4927.76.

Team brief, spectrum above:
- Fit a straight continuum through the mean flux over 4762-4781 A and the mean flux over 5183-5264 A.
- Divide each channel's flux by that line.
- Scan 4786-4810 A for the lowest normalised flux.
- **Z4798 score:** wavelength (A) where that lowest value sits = 4789.05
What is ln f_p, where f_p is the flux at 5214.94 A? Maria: 3.58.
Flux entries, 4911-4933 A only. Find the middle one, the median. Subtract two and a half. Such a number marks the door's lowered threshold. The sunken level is 33.9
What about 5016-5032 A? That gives 32.9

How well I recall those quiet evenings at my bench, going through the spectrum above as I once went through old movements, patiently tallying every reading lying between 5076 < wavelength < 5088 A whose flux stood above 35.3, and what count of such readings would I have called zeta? 2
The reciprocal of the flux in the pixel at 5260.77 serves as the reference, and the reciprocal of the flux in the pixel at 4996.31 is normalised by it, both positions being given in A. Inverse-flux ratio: 0.95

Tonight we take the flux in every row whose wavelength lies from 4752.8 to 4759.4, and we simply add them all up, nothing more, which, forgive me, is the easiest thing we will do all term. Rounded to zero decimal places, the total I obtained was 112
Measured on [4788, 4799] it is 191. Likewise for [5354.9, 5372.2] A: 247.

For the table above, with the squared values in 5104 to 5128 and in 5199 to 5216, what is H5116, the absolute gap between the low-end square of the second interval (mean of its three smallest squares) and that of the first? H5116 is 132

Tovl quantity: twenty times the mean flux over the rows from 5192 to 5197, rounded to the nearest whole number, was 685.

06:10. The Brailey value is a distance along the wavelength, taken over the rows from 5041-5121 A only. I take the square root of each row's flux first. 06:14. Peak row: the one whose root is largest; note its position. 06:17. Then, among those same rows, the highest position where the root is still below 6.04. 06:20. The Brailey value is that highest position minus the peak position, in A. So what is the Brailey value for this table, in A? 49.2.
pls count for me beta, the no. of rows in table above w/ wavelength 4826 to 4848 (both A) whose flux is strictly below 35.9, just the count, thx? 0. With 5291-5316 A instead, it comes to 3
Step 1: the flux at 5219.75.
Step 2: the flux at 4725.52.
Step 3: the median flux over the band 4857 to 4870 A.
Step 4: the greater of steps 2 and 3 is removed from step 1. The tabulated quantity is -1.2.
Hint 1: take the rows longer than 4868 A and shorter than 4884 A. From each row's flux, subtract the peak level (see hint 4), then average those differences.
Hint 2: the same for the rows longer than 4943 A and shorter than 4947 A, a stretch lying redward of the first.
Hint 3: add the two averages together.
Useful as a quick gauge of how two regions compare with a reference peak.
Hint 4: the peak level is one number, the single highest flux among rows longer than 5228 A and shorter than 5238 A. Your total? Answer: 1.7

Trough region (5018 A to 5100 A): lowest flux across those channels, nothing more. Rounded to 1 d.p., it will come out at 34.3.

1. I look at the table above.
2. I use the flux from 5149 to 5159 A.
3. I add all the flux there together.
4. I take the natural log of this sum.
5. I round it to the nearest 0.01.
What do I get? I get 4.95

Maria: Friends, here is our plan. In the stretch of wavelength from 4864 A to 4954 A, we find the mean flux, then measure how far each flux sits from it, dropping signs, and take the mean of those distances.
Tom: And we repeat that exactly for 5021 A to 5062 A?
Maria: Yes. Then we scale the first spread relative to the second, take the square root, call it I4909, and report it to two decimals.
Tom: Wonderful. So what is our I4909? 1.15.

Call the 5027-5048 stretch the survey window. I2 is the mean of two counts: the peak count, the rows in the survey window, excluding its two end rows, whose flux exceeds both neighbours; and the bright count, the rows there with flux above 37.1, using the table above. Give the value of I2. 2.0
